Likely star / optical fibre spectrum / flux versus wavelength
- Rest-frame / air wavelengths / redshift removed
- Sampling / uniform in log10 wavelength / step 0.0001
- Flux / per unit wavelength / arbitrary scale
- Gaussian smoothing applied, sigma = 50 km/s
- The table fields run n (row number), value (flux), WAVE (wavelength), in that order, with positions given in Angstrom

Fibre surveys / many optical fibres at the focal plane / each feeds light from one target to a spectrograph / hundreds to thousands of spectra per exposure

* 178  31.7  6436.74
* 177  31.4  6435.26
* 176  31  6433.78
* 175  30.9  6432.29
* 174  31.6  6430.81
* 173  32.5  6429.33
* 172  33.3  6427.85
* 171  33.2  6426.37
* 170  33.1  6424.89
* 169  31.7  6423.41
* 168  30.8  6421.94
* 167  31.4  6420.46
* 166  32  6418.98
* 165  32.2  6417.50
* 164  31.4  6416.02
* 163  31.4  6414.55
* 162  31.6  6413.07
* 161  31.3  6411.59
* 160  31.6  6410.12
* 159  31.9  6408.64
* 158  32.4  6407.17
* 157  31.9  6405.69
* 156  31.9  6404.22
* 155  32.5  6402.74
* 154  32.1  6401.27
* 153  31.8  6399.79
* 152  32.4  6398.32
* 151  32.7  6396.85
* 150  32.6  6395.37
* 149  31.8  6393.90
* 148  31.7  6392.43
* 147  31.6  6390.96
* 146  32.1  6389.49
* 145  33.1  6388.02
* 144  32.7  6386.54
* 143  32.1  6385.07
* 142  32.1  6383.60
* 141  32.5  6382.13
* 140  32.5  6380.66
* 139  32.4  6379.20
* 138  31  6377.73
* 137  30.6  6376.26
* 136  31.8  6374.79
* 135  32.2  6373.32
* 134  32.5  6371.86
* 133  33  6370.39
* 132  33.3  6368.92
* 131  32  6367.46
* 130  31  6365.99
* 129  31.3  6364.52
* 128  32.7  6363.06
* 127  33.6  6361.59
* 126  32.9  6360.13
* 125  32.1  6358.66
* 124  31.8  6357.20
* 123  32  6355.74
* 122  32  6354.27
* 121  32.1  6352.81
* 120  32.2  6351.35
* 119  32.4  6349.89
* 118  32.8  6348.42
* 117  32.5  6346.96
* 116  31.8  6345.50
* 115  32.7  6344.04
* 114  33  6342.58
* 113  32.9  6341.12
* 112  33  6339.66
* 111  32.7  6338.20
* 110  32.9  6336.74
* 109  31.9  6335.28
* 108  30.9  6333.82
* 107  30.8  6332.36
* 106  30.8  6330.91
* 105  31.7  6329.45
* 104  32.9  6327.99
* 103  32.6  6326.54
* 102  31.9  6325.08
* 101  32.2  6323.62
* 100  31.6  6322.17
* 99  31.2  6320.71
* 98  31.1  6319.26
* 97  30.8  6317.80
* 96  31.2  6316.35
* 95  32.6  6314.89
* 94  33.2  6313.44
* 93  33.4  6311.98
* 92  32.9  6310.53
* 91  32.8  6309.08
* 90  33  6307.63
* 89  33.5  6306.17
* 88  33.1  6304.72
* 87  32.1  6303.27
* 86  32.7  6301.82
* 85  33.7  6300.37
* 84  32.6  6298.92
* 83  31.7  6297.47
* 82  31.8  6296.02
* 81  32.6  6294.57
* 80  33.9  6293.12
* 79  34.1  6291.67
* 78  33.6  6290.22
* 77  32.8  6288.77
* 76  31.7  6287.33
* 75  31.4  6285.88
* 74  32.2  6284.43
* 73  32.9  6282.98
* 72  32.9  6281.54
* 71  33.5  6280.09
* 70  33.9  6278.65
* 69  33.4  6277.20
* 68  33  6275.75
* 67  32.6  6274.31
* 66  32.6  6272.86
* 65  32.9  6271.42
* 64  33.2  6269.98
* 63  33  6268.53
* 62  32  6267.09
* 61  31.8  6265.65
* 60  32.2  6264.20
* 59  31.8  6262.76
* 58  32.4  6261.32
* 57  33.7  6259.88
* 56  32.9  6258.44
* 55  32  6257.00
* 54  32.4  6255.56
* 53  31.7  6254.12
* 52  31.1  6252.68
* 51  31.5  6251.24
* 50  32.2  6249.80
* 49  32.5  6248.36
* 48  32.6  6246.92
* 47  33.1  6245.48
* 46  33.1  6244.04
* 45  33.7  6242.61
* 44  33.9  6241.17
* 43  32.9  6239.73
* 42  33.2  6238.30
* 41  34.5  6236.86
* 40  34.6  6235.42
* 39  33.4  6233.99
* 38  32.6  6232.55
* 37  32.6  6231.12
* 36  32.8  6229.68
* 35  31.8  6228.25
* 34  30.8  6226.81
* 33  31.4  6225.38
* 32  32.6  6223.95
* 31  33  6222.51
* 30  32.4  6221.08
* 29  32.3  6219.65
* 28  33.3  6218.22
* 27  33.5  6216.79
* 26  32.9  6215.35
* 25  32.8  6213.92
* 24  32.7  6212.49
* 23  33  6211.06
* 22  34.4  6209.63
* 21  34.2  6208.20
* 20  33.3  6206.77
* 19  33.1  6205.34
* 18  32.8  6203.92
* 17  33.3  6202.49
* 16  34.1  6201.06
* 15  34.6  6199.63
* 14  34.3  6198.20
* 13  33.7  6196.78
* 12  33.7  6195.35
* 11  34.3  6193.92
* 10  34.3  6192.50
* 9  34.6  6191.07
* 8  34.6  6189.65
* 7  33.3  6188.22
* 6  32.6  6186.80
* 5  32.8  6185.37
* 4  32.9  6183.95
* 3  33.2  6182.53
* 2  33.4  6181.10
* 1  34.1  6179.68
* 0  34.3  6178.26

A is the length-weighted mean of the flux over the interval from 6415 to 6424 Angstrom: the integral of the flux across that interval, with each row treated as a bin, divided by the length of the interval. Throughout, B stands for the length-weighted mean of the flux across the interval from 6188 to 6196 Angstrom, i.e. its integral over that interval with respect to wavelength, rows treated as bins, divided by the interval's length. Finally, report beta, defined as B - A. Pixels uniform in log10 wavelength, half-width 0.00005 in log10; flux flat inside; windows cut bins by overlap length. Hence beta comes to 2.6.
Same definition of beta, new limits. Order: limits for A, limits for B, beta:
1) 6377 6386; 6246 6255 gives -0.2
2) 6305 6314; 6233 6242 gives 0.6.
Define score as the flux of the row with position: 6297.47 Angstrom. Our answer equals 31.7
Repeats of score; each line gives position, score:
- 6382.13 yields 32.5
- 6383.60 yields 32.1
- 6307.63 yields 33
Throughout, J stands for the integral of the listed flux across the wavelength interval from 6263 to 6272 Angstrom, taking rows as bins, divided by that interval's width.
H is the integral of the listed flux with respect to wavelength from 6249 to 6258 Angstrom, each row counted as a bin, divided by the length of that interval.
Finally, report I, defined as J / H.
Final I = 1.02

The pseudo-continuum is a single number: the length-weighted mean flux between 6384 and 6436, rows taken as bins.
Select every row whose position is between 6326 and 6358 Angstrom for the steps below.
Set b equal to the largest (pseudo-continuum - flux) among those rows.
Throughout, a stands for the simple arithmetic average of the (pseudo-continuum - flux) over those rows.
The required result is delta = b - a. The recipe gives 1.40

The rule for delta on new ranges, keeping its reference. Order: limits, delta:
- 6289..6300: 1.20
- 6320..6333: 0.94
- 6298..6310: 0.84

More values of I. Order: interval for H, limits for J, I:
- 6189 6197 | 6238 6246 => 0.97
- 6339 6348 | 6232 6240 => 1.03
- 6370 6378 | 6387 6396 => 1.01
